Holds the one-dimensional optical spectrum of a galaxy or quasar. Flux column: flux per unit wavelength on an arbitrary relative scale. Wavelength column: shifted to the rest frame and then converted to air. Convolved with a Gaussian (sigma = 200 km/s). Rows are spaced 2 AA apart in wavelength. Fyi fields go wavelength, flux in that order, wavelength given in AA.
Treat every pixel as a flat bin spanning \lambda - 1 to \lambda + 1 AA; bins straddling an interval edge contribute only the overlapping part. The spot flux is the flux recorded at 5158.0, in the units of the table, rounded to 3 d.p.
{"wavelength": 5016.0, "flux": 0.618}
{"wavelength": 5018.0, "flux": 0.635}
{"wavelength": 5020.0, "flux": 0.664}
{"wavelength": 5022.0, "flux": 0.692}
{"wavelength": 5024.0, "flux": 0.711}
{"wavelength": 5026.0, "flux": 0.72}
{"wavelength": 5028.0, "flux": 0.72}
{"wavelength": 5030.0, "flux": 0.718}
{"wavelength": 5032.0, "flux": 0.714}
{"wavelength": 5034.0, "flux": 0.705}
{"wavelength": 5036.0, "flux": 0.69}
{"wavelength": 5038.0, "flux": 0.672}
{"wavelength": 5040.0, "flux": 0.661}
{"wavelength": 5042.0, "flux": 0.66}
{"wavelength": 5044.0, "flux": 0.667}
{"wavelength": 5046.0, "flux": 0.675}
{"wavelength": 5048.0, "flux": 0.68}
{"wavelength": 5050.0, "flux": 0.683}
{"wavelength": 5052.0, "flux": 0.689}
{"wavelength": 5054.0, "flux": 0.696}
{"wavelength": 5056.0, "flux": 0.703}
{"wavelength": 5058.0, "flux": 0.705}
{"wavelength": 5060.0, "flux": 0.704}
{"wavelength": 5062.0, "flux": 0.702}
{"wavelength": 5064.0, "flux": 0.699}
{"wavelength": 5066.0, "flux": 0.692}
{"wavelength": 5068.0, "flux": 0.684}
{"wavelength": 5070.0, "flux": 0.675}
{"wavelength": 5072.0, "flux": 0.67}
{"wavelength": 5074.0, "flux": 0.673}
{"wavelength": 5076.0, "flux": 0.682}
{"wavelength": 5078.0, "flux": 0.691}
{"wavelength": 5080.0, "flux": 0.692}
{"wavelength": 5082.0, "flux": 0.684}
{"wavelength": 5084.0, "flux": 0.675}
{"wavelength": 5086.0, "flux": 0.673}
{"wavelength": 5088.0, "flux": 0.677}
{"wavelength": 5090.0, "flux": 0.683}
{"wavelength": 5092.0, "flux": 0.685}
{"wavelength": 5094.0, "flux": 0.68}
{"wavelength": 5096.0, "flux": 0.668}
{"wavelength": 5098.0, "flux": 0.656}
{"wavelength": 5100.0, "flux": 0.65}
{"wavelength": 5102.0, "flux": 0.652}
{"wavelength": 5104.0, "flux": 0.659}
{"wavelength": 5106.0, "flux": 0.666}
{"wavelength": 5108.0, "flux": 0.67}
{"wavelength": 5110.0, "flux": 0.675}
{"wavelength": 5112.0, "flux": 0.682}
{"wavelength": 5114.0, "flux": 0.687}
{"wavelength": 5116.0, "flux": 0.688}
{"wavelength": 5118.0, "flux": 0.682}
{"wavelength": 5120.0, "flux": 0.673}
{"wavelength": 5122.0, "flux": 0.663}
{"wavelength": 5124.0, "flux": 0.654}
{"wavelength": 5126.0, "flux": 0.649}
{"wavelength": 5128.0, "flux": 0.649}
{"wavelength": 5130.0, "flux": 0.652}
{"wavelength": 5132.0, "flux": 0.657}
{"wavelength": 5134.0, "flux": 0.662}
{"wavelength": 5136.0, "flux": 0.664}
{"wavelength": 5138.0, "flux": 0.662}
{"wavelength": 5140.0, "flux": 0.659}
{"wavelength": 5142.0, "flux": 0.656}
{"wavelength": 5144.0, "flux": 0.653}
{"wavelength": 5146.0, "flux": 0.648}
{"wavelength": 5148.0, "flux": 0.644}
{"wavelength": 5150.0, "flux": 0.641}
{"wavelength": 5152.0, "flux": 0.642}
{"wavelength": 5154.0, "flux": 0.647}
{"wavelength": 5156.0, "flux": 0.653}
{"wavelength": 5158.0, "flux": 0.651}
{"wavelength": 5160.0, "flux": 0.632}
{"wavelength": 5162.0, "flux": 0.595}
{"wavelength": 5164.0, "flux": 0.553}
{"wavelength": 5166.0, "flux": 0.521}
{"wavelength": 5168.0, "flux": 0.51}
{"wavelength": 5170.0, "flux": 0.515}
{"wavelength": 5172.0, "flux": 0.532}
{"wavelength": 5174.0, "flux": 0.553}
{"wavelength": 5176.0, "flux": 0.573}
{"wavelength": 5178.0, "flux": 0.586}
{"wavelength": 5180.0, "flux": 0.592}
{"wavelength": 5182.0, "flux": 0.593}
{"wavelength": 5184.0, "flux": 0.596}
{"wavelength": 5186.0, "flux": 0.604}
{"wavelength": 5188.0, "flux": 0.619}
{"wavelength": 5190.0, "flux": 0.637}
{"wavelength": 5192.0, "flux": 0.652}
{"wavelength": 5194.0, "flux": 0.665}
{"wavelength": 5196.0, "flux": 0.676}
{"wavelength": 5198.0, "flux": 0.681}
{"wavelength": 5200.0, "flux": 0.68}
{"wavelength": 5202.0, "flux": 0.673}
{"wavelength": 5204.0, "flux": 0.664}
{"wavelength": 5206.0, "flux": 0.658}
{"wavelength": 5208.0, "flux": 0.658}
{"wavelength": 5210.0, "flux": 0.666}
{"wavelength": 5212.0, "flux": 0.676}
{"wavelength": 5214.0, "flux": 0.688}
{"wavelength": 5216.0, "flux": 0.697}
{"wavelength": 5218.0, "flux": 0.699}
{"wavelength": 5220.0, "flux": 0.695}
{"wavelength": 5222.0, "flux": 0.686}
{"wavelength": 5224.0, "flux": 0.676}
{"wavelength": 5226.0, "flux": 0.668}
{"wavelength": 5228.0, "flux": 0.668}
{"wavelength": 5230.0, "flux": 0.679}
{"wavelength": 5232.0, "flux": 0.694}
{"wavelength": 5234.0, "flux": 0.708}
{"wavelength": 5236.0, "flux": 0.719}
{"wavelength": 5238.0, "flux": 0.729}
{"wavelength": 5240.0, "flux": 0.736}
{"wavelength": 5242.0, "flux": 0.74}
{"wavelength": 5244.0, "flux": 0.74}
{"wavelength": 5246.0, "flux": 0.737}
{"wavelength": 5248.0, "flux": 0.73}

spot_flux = 0.651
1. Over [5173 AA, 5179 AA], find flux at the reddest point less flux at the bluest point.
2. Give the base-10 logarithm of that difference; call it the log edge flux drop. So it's -1.48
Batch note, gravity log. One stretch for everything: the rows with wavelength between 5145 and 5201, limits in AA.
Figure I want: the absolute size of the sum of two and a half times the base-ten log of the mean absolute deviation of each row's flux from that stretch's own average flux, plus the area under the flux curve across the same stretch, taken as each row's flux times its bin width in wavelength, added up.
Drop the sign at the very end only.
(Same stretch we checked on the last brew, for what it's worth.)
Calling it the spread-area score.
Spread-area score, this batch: 30.8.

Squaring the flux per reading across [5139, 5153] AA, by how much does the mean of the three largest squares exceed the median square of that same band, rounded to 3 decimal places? 0.010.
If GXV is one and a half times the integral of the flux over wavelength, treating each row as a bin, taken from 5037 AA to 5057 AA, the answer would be 20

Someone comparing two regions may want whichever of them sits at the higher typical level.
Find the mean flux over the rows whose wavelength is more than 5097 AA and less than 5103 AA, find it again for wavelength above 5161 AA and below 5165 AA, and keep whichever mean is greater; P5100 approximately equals 0.653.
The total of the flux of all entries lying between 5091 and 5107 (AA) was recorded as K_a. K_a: 5.32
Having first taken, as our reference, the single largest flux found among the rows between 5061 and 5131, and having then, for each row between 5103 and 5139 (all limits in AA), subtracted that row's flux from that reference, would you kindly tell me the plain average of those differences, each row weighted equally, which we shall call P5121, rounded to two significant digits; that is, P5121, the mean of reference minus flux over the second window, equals 0.036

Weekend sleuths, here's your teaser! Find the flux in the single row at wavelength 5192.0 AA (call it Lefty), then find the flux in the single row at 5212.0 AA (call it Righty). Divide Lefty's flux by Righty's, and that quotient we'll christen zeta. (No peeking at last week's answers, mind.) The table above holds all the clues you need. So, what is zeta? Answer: 0.96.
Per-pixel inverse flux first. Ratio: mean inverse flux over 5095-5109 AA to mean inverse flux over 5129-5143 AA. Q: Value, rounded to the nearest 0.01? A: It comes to 1.00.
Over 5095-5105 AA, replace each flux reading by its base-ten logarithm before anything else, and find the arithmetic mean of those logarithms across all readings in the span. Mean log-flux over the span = -0.182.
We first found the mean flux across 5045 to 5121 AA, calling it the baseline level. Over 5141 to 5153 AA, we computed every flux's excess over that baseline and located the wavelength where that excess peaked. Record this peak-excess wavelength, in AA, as 5142.0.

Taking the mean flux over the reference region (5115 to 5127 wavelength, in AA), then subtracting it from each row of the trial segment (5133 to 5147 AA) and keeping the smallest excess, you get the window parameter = -0.020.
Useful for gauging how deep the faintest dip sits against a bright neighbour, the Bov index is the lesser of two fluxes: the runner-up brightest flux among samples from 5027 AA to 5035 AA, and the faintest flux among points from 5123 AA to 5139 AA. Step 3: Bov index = 0.649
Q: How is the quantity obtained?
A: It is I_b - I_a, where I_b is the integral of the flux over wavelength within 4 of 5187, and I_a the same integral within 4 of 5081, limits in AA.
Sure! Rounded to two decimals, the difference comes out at -0.57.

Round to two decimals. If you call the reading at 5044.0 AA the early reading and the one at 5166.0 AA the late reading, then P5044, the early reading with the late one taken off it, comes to 0.15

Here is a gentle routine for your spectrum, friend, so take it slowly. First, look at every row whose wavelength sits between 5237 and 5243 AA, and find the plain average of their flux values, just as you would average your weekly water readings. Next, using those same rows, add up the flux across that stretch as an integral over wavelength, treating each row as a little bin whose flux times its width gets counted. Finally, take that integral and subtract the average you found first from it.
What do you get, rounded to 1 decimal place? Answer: 3.7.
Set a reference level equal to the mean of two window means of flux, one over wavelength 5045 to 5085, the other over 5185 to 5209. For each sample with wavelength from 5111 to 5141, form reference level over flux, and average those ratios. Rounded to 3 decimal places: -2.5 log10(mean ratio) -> -0.010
